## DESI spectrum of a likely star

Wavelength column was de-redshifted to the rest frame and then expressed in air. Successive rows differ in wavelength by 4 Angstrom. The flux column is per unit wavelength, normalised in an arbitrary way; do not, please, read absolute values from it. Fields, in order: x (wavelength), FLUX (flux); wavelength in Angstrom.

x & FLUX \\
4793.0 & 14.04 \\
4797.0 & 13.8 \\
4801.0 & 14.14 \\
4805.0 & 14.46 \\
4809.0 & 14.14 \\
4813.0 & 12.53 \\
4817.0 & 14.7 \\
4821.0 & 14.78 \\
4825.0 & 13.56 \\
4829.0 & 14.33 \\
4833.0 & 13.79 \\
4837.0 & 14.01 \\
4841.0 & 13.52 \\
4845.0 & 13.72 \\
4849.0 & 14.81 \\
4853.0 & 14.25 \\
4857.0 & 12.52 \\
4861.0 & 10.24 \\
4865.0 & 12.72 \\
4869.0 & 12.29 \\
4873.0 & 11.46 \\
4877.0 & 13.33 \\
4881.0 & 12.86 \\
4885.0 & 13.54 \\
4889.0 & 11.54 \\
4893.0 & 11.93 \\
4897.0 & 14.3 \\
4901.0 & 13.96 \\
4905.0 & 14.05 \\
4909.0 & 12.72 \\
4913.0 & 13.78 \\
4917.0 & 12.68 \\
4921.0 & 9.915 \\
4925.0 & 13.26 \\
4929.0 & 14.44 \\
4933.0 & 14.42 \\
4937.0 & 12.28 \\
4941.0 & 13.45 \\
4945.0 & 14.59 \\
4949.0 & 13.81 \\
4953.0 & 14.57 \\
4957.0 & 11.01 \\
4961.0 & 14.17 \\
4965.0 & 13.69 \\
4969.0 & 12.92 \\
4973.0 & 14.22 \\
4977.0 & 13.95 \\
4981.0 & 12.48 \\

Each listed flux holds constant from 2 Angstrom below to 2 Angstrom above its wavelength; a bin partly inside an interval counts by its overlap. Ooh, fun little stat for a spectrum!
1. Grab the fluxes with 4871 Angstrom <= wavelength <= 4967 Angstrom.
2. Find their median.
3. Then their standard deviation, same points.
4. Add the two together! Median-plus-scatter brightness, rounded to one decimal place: 14.7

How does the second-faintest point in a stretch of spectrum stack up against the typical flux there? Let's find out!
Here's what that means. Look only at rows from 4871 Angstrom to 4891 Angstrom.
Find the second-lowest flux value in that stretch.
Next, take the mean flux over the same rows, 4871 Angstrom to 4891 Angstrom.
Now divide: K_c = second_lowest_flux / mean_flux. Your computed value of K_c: 0.92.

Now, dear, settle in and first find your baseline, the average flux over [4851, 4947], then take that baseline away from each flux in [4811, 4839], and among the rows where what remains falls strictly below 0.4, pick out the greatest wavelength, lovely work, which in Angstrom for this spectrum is 4813.0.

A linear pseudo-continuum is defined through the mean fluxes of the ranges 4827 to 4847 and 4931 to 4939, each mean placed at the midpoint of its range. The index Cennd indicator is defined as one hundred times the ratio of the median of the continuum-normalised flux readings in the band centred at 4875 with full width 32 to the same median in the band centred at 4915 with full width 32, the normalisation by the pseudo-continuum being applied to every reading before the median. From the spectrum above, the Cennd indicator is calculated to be 91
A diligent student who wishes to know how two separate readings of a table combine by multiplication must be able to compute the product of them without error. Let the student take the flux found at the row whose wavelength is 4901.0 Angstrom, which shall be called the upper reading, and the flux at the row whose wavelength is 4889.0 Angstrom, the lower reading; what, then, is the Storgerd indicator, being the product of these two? 161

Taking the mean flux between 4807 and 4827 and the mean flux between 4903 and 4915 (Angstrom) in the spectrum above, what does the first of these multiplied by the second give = 188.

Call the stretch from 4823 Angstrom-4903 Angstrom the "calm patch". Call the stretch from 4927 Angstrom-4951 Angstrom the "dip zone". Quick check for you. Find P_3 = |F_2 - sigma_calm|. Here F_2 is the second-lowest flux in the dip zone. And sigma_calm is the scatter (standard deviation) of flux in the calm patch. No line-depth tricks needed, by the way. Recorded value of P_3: 12.3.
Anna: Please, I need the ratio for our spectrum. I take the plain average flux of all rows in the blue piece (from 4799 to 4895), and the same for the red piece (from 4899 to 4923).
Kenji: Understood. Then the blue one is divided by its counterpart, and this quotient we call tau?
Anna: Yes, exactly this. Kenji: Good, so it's 1.03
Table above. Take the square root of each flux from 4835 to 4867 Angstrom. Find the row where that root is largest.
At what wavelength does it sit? 4849.0 Angstrom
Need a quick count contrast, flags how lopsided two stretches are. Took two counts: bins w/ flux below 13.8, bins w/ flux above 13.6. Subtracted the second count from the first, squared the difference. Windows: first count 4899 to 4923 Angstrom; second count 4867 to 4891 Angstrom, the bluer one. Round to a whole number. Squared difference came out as 16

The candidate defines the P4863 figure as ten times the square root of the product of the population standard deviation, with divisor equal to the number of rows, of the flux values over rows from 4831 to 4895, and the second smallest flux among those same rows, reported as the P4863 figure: 36.5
